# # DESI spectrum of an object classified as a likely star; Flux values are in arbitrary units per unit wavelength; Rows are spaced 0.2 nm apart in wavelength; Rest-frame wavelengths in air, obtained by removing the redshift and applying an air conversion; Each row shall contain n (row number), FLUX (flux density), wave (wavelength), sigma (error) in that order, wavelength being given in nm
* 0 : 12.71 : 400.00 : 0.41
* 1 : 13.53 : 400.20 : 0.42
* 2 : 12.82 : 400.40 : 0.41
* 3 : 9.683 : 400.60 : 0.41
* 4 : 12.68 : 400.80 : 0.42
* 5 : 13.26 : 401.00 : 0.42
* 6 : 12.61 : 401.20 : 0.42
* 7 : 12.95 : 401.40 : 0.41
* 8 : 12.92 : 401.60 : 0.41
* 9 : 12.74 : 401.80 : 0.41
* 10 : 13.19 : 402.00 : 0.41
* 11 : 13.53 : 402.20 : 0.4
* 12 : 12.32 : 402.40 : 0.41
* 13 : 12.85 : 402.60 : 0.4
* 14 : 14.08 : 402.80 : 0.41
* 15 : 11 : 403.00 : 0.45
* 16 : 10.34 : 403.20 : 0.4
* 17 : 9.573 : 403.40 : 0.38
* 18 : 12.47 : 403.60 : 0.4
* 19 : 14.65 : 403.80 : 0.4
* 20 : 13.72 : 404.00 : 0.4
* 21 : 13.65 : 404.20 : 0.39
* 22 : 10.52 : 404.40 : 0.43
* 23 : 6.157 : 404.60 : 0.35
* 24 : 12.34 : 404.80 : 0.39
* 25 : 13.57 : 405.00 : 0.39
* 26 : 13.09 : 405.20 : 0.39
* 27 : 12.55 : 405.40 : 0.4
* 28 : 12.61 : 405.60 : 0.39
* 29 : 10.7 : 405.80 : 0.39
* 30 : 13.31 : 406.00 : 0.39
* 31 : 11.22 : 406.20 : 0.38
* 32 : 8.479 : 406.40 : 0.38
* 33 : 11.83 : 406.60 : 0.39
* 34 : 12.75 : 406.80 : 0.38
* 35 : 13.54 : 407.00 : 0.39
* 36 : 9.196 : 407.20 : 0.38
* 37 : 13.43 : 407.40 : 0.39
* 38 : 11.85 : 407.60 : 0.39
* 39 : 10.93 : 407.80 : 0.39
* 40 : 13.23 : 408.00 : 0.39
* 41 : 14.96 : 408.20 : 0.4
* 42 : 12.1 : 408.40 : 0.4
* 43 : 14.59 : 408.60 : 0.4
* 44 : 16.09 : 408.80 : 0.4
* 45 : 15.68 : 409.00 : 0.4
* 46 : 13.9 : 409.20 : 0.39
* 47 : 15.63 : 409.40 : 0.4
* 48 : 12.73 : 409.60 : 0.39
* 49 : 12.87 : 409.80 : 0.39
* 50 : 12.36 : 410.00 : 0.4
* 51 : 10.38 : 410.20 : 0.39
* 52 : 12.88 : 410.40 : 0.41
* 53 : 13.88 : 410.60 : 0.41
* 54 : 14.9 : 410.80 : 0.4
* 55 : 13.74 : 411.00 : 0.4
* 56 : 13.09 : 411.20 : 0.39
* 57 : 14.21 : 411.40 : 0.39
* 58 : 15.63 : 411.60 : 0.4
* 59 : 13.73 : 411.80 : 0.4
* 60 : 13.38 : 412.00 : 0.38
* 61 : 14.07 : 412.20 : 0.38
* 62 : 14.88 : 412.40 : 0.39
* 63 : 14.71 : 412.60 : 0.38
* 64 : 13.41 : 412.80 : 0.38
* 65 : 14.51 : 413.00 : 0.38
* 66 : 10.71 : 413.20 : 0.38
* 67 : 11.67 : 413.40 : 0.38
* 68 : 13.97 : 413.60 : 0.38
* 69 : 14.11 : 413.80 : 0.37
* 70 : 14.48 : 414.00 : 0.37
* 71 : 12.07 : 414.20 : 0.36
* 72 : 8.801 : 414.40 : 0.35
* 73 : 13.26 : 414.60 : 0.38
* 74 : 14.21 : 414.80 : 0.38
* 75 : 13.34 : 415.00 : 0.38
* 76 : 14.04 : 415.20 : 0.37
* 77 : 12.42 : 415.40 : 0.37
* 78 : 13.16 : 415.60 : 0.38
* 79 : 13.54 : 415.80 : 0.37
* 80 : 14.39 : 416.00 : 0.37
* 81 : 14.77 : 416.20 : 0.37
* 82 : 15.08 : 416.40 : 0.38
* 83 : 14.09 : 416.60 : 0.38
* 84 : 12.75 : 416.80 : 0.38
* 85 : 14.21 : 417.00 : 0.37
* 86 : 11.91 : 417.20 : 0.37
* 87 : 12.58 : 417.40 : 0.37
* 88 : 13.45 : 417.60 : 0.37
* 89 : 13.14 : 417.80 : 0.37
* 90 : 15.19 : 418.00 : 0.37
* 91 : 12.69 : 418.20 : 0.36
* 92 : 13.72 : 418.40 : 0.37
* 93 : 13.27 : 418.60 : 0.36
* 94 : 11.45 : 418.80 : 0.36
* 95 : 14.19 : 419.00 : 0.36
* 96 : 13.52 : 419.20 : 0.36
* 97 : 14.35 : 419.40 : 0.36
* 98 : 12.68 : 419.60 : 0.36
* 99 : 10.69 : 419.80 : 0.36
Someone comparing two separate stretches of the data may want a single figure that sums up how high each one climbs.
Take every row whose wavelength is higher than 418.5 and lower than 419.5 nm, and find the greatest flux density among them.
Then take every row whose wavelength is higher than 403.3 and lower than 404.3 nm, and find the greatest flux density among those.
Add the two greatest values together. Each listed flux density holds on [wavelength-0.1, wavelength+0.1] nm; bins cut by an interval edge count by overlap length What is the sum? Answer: 29.0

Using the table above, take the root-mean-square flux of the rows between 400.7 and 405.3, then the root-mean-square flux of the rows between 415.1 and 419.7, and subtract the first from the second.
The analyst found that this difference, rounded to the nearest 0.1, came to 1.1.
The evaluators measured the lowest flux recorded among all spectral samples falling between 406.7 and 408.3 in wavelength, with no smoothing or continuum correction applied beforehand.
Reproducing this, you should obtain 9.196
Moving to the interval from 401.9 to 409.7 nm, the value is 6.157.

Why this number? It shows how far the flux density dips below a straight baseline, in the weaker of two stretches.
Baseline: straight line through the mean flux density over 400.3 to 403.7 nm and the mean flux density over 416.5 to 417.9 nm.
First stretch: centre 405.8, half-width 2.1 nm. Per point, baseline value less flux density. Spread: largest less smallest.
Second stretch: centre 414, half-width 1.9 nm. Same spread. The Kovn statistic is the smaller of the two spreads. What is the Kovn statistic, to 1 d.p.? 6.2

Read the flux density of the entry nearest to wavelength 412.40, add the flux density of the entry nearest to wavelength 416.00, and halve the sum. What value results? 14.6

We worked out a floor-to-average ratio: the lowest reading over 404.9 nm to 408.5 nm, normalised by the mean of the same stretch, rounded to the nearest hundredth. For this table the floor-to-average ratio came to 0.70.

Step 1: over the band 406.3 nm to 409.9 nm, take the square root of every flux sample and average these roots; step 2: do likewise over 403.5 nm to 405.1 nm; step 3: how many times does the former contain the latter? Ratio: 1.038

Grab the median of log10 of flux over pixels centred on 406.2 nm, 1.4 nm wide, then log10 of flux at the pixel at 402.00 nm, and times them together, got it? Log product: 1.20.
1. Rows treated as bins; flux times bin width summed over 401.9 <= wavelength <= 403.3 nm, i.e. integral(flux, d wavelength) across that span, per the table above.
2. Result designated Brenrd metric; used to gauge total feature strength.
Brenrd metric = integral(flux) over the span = 17.5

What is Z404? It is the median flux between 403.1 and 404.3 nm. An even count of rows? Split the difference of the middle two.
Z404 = 13.1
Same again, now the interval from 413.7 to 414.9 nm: 13.7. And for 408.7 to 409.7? 15.6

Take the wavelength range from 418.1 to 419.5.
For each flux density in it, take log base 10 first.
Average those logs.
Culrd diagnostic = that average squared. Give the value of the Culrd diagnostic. 1.26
